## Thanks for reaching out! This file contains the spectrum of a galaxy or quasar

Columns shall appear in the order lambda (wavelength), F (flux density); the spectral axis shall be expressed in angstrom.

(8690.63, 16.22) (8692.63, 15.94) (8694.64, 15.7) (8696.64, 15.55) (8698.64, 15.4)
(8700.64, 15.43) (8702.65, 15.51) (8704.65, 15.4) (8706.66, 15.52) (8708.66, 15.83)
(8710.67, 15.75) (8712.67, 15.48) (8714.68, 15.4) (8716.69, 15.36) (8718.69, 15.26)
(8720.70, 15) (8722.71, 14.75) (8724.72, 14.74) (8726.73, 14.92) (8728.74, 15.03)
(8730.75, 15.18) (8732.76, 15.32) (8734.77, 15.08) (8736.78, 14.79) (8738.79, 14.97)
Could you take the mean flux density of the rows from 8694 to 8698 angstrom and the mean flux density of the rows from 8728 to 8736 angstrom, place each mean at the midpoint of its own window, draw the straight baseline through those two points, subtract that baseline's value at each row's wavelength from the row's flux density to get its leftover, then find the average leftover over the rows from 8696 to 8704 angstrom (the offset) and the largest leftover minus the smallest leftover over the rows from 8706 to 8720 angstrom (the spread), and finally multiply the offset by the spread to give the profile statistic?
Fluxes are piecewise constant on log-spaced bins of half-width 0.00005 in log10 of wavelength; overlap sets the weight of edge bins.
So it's -0.044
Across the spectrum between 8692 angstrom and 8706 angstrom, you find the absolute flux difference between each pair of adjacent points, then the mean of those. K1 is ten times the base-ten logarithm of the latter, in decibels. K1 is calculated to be -9.0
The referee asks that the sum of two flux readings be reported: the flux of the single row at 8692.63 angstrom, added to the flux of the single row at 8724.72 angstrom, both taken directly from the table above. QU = 30.7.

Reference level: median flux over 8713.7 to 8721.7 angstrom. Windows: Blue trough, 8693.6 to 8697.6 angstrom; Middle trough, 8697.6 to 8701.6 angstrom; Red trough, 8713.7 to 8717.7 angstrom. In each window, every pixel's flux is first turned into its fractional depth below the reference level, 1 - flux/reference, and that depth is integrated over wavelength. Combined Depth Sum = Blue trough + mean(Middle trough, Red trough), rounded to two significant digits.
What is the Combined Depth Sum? -0.11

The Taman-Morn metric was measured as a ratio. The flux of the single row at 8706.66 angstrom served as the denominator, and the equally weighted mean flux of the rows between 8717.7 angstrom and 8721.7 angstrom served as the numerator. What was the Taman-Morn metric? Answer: 0.97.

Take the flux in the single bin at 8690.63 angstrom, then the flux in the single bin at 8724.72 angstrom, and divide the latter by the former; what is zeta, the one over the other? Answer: 0.91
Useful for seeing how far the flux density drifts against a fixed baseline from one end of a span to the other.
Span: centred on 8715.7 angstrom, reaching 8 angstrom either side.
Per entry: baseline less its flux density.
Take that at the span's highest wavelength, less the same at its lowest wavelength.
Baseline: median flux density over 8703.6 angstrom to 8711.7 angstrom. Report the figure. 1.1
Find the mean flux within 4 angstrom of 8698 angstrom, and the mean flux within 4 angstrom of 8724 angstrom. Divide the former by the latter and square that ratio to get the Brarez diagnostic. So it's 1.092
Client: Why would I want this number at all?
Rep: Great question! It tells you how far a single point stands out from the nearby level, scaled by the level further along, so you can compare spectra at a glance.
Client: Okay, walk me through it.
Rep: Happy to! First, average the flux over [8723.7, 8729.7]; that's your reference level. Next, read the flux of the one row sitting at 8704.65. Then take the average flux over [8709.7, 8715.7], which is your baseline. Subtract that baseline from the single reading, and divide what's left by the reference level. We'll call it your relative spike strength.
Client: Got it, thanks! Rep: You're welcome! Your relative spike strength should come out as -0.01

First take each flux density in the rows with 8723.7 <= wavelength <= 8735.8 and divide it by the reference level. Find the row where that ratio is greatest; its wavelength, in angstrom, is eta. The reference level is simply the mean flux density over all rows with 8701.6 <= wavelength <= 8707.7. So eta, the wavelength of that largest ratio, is 8732.76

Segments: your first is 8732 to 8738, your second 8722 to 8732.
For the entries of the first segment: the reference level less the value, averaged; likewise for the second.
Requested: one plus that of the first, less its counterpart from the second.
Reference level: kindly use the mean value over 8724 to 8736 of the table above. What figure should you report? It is 0.9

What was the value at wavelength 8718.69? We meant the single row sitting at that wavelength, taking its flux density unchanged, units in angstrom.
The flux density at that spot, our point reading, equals 15.26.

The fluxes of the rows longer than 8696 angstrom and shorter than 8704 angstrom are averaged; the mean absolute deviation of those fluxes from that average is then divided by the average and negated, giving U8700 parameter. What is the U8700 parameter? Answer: -0.004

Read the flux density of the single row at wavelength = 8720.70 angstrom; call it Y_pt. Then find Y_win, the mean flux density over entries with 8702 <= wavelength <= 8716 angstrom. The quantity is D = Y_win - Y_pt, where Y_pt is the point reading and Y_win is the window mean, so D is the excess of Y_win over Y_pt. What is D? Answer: 0.6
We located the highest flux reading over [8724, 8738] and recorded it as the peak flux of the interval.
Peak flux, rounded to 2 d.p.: 15.32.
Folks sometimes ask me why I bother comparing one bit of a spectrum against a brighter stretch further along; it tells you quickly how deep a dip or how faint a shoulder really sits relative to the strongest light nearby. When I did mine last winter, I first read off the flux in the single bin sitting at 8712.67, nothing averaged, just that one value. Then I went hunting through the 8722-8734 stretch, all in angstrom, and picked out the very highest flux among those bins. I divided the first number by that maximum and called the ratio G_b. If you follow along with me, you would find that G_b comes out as 1.01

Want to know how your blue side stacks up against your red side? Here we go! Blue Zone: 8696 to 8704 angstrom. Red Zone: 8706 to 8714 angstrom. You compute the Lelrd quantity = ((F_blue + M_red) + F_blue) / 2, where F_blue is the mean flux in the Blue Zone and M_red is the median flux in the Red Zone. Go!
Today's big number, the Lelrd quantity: 23.29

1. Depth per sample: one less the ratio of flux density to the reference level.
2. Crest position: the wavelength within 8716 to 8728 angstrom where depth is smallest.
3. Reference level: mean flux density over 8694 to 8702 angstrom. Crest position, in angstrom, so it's 8716.69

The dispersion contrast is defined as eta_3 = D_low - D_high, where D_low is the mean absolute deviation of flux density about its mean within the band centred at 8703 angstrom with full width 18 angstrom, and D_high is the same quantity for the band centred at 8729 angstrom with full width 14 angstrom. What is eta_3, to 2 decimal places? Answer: -0.04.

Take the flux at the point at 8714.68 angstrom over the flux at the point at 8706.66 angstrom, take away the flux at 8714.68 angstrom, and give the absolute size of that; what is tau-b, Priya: 14.4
